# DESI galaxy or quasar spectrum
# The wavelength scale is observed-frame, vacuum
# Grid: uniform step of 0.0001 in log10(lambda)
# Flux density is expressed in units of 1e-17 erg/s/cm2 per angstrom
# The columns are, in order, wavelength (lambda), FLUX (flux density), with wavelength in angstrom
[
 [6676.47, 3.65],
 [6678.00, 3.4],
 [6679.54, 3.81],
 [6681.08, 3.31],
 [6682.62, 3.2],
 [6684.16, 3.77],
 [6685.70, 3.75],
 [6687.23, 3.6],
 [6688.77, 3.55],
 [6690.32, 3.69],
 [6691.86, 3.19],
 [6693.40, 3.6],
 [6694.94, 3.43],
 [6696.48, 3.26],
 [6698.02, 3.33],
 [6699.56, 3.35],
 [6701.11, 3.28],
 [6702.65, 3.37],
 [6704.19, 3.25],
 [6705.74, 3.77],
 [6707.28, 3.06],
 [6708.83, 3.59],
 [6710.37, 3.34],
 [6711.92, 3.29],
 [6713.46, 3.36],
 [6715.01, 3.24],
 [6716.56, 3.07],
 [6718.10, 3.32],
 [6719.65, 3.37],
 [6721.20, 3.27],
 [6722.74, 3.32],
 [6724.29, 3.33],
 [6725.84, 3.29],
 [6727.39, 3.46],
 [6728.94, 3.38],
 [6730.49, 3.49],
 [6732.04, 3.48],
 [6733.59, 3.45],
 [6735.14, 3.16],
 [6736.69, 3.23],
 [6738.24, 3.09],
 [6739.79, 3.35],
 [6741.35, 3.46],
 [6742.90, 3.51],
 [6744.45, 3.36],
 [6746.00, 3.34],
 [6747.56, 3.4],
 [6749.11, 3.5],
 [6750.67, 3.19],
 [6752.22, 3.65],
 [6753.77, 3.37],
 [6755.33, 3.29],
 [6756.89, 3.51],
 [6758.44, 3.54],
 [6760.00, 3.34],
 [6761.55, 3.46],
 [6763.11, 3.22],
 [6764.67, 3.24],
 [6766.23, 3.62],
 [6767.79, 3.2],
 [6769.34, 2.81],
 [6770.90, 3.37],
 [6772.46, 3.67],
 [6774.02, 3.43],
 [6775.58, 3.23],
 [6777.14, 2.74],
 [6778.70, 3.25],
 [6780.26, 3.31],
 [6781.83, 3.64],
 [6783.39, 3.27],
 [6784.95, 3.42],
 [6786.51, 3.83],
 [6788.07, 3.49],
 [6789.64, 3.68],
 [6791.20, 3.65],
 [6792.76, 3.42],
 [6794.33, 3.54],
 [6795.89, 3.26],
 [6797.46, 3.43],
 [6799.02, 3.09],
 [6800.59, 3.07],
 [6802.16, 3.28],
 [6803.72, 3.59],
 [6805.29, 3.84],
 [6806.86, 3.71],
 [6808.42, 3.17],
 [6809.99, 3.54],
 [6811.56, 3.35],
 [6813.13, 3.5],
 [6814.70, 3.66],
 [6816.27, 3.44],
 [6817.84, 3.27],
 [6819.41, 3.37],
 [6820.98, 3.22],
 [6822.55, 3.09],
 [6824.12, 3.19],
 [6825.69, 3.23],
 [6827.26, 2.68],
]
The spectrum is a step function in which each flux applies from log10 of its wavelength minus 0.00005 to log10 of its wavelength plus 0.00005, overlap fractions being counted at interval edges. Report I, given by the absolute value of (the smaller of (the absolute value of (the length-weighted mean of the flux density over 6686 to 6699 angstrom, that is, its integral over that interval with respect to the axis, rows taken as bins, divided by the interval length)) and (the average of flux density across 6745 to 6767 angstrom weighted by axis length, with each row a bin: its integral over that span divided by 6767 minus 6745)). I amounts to 3.40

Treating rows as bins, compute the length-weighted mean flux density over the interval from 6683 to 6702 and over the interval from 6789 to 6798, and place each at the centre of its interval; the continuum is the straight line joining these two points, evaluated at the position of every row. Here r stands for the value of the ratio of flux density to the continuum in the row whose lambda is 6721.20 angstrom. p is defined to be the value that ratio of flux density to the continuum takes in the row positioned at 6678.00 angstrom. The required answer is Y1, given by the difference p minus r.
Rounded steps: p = 0.98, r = 0.94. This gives 0.040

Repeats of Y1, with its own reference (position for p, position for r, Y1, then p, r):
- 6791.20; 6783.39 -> 0.108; 1.04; 0.94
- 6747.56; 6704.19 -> 0.041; 0.97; 0.93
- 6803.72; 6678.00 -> 0.048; 1.03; 0.98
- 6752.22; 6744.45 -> 0.083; 1.05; 0.96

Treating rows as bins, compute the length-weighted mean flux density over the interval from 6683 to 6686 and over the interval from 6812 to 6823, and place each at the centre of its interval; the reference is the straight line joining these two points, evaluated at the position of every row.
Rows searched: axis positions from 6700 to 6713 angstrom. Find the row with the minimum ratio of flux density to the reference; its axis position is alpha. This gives 6707.28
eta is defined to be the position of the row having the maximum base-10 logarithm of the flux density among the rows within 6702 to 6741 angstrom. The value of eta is 6705.74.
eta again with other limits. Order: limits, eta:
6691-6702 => 6693.40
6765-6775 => 6772.46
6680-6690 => 6684.16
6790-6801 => 6791.20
